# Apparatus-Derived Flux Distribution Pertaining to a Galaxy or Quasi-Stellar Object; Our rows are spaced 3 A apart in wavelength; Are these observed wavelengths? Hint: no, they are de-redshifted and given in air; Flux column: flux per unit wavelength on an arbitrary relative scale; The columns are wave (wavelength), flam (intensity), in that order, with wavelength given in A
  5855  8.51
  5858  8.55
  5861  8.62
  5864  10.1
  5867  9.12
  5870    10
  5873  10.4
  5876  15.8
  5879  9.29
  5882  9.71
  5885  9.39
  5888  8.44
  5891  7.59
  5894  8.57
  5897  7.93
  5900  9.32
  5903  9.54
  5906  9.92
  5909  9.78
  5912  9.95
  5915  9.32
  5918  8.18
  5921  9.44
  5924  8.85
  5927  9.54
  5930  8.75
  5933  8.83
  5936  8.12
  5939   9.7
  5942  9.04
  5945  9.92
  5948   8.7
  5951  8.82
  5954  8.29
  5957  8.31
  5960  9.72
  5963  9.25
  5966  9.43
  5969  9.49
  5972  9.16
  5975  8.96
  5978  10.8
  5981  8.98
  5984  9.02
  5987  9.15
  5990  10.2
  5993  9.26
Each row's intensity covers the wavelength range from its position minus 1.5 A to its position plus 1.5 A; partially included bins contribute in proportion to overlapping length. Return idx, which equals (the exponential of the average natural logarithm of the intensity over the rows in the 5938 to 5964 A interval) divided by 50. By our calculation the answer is 0.181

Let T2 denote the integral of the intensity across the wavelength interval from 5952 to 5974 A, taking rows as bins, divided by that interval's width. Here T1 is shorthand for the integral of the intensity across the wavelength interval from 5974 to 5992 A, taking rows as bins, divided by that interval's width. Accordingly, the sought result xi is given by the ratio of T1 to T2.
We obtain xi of 1.05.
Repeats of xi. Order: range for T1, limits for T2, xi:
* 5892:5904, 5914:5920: 1.00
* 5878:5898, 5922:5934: 0.97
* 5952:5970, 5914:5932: 1.01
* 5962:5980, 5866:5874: 0.97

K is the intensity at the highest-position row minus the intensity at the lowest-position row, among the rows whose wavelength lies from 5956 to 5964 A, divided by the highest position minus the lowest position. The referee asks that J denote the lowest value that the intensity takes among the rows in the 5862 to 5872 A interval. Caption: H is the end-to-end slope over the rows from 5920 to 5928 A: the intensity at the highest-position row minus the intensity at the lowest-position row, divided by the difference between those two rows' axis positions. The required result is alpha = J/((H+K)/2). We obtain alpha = 105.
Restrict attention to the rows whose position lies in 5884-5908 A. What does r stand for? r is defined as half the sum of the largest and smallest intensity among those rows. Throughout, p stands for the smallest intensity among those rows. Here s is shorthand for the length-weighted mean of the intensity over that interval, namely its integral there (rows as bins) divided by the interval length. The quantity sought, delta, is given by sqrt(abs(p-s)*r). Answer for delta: 3.3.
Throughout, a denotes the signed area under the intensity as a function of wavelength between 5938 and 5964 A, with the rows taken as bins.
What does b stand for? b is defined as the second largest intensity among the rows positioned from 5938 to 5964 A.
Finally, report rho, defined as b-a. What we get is -226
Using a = 236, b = 9.72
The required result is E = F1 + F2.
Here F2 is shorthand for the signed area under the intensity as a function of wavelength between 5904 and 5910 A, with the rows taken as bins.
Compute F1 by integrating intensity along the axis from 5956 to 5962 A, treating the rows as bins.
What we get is 114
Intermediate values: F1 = 54.6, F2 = 59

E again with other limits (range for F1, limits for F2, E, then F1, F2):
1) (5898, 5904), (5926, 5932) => 110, 55.8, 55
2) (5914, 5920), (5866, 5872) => 111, 52.6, 58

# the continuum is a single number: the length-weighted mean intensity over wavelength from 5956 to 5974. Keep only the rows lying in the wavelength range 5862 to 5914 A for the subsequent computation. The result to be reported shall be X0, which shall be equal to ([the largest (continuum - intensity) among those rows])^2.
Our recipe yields 2.7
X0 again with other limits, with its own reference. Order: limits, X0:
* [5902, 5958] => 1.3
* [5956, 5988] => 0.9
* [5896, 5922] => 1.7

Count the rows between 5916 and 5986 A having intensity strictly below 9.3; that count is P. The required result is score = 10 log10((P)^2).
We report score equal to 23.5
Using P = 15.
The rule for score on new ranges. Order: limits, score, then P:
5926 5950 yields 14.0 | 5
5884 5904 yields 12.0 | 4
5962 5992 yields 15.6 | 6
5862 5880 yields 6.0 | 2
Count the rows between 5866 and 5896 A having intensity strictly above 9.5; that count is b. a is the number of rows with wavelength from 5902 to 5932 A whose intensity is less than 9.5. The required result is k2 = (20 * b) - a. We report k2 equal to 75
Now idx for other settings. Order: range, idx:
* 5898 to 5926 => 0.187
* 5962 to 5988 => 0.187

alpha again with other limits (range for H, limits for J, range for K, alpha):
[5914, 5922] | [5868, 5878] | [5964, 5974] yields -800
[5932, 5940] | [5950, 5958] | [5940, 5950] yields 188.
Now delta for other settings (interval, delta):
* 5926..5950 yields 2.9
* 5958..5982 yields 2.2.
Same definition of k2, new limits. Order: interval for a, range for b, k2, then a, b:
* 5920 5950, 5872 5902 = 53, 7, 3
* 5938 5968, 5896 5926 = 73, 7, 4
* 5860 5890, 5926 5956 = 55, 5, 3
